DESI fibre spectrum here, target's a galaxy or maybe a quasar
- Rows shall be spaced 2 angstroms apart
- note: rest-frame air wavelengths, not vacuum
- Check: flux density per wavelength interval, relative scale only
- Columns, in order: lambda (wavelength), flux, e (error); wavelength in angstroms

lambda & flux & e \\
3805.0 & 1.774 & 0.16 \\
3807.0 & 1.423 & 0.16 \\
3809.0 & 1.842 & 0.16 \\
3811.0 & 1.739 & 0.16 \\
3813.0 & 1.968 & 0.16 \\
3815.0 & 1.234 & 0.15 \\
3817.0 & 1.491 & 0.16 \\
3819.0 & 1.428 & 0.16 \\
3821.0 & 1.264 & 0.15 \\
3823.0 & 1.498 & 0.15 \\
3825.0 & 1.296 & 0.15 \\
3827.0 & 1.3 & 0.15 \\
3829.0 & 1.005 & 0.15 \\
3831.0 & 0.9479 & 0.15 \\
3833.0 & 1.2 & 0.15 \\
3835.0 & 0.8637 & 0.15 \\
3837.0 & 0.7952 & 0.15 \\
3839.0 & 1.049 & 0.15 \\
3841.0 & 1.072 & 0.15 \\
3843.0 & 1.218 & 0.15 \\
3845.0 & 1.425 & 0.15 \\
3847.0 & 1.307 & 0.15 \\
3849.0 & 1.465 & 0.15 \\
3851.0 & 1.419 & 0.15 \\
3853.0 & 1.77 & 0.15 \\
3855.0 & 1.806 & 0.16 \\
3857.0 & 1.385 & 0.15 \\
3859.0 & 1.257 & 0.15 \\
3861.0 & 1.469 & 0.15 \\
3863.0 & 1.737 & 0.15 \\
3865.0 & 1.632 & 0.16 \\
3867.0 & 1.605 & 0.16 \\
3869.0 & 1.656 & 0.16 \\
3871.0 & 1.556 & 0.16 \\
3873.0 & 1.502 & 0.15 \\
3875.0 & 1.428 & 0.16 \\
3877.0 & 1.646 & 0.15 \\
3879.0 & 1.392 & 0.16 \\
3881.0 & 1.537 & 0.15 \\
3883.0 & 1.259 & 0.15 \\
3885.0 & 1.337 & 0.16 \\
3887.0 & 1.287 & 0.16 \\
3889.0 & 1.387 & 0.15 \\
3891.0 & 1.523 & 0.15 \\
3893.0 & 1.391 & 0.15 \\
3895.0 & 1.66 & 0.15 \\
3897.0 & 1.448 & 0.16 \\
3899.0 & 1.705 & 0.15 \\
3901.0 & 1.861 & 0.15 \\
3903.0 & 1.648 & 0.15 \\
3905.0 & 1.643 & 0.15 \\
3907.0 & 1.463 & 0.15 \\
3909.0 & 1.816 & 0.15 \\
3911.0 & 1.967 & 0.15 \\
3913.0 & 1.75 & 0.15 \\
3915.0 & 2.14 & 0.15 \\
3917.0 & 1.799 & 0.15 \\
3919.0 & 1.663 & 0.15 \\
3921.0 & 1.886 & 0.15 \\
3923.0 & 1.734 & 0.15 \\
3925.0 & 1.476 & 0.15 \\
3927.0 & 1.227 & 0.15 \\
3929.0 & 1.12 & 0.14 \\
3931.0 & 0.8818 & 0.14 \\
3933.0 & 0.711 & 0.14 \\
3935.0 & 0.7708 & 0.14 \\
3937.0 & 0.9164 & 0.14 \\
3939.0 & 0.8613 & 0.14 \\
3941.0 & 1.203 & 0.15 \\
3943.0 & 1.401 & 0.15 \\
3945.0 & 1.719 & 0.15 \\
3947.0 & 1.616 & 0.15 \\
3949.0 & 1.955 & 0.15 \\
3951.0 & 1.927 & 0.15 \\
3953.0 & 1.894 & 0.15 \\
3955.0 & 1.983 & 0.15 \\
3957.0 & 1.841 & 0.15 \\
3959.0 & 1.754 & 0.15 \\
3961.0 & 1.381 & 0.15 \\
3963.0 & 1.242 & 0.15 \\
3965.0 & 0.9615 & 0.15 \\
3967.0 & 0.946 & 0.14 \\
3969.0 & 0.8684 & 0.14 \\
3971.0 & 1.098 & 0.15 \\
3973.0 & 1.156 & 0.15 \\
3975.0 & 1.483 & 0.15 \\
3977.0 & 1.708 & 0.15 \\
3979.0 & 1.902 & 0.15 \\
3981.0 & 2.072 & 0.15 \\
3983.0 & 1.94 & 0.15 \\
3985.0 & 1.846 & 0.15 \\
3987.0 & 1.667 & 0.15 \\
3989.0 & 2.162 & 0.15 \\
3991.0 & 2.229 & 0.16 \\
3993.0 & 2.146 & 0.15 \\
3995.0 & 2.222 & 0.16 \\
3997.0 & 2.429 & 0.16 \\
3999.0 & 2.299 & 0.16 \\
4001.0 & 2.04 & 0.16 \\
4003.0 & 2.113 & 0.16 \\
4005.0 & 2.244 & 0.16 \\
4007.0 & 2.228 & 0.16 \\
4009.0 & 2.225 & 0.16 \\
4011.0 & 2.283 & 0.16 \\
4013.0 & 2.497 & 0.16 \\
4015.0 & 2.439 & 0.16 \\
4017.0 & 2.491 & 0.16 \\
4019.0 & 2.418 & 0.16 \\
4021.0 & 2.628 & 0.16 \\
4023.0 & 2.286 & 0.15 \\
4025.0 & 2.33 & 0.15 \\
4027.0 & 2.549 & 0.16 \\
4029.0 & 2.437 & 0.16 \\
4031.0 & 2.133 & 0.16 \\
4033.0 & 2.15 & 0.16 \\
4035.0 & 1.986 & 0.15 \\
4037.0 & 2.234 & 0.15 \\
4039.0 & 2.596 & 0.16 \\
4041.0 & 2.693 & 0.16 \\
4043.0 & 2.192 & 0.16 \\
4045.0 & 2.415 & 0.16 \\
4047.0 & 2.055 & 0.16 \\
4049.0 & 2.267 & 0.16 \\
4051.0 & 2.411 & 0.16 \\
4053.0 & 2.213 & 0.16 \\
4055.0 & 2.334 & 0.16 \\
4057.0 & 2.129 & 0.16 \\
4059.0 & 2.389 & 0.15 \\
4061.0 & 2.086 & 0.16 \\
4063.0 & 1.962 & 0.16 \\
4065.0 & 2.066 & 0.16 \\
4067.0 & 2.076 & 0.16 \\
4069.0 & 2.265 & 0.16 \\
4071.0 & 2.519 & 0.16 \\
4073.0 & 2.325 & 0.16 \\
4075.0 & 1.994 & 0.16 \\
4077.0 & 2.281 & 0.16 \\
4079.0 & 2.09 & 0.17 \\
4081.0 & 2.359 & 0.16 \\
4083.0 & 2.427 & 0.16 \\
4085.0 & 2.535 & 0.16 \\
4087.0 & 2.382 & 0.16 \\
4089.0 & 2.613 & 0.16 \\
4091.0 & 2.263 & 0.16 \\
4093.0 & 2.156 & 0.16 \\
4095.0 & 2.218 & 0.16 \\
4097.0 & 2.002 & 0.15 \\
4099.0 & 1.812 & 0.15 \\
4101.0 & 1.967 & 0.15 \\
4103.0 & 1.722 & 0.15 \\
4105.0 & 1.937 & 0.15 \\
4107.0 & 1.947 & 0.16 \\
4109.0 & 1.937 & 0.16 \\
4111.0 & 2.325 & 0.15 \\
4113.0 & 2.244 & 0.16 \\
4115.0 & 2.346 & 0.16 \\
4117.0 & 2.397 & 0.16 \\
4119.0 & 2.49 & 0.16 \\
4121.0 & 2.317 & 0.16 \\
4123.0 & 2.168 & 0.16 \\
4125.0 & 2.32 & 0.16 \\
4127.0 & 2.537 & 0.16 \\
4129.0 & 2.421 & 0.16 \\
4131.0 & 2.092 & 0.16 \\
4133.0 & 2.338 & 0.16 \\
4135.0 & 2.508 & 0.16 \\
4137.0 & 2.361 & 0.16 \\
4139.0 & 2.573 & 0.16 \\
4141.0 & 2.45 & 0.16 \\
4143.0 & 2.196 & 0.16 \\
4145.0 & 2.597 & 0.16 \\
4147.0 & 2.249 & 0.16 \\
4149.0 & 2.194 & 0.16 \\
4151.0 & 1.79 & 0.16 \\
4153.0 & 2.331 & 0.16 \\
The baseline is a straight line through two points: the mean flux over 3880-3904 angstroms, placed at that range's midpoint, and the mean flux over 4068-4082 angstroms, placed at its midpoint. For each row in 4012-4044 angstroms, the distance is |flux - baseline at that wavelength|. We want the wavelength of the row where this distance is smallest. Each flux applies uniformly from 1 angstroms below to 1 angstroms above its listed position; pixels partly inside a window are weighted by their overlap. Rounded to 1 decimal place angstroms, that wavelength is 4031.0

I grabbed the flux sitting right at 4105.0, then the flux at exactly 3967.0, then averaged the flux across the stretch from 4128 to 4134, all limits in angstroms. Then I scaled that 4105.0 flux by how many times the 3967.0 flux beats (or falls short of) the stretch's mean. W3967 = 0.8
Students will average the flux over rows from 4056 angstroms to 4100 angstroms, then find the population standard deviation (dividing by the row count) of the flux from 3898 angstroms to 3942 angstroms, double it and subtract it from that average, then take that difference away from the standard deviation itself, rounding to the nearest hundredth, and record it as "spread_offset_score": -0.96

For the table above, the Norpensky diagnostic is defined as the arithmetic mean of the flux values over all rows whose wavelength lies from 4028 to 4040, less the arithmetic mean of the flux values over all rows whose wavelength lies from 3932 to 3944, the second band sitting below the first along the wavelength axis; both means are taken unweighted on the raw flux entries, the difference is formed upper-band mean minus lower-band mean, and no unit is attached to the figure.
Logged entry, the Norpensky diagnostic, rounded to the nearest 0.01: 1.28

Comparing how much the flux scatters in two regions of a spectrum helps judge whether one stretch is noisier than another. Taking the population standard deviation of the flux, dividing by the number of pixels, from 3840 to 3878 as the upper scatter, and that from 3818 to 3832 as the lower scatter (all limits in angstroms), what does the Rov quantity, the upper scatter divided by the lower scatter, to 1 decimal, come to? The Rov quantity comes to 1.0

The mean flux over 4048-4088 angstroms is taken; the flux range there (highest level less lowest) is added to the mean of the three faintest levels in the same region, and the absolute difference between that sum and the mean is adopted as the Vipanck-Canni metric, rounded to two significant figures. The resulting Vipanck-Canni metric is 0.32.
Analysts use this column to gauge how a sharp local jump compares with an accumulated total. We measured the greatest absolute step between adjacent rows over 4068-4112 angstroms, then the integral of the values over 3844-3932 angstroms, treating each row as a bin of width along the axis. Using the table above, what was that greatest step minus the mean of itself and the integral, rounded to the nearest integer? -68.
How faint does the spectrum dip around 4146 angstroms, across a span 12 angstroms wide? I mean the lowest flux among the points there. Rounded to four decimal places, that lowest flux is 1.7900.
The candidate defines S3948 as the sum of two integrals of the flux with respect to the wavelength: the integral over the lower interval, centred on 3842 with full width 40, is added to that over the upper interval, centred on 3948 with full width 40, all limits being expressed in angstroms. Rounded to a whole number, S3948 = 105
